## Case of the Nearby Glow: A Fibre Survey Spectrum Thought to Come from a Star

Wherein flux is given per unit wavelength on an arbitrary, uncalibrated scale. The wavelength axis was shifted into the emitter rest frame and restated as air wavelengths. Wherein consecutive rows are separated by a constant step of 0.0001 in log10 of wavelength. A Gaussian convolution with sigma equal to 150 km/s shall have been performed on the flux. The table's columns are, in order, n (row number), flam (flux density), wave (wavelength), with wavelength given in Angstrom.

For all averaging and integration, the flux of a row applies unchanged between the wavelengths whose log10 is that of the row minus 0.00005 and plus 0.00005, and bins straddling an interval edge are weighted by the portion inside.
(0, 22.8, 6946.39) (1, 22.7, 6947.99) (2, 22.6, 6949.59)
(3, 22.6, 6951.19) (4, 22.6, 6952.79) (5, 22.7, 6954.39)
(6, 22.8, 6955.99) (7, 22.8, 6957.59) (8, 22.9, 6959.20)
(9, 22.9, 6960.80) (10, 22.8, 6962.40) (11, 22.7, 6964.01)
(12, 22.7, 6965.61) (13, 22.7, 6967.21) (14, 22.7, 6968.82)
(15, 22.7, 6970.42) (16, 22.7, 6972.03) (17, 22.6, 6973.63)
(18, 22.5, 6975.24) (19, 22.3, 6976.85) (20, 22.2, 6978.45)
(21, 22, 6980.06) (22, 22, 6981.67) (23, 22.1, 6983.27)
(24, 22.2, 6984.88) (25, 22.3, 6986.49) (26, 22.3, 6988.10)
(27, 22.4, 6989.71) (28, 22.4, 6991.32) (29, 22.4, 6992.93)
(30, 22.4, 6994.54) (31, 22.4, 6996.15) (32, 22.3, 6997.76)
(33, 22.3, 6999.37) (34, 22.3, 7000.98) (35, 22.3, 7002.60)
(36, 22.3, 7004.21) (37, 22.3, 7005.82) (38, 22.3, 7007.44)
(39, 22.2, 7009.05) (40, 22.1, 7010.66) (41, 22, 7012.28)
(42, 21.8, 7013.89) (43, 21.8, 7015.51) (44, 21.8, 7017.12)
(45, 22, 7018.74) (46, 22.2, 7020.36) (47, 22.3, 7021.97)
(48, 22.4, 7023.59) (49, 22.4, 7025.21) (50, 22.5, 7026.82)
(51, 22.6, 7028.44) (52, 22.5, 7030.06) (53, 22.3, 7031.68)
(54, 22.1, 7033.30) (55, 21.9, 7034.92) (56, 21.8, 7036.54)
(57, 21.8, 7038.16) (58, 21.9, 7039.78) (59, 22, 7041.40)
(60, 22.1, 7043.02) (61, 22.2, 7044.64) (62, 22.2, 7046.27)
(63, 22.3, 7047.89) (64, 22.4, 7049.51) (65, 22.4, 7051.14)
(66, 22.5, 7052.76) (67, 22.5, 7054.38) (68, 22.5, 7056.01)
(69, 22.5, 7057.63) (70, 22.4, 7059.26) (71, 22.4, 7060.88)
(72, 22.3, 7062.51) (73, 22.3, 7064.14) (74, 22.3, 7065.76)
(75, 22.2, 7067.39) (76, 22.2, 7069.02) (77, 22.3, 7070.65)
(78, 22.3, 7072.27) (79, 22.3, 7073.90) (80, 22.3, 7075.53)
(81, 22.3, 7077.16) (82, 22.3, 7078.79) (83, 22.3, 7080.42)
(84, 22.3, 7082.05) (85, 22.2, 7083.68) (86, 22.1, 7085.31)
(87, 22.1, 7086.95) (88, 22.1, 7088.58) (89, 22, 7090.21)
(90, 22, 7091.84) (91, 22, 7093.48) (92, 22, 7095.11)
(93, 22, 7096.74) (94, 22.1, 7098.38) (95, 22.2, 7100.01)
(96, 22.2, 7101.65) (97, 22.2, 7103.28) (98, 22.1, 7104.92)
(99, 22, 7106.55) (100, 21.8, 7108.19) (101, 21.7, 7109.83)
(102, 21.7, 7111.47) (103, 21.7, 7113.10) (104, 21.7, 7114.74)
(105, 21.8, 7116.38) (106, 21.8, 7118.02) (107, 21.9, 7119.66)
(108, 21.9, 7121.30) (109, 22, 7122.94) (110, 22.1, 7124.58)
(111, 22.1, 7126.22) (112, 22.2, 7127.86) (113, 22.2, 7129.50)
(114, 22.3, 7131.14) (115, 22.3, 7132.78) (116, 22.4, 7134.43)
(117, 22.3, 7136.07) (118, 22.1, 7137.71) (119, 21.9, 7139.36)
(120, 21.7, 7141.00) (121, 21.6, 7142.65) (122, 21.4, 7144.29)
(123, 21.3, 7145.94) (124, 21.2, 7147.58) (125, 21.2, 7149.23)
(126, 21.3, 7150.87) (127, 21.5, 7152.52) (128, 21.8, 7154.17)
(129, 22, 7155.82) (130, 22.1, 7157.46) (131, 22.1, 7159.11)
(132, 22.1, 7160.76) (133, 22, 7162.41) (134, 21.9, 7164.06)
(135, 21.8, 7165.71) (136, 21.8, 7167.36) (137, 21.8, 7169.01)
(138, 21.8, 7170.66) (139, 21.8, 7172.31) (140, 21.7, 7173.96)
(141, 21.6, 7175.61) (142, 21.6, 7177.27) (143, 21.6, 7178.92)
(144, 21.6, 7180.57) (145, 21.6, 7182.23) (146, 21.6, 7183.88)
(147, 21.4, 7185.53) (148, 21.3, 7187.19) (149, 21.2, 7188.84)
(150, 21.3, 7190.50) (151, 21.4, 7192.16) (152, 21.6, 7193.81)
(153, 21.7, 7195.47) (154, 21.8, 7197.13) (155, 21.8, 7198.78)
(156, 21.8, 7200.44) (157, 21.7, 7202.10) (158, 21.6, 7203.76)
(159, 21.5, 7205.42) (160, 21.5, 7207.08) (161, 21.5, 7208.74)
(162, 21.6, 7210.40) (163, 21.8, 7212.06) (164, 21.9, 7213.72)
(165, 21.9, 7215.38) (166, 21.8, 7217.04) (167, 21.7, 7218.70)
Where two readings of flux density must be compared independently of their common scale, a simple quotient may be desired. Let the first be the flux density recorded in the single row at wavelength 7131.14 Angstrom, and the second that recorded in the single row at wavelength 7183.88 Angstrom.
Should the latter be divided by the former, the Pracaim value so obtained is 0.969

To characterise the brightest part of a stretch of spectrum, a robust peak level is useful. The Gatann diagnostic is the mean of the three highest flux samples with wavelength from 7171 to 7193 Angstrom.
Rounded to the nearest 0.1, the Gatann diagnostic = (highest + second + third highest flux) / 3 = 21.7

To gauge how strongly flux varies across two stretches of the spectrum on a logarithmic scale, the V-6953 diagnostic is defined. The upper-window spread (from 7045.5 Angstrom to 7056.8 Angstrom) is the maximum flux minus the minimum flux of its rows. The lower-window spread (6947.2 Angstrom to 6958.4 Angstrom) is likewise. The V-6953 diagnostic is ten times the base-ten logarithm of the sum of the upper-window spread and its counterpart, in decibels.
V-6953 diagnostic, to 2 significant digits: -3.0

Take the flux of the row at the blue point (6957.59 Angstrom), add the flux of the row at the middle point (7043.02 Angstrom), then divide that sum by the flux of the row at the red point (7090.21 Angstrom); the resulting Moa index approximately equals 2.04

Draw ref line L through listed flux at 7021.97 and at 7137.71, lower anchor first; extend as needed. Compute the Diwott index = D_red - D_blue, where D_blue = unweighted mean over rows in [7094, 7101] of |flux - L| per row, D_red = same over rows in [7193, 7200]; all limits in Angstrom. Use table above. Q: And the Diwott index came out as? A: 0.16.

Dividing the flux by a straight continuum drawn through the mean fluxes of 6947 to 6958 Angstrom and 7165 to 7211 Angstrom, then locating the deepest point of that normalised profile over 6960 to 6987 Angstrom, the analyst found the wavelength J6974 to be 6980.06 Angstrom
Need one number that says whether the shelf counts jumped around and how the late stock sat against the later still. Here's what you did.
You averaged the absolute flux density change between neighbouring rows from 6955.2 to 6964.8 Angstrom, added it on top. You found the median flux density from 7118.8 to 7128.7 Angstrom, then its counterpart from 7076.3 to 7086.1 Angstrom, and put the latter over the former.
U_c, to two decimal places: 1.07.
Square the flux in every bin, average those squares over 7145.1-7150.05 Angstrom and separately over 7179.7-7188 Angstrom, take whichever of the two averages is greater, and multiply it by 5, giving 2311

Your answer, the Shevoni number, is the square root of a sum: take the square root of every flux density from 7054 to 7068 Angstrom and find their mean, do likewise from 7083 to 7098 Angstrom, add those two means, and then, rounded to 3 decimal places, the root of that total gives 3.070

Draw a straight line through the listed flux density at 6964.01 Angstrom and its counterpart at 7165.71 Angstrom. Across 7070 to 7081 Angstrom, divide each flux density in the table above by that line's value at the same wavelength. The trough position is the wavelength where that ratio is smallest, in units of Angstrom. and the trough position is 7070.65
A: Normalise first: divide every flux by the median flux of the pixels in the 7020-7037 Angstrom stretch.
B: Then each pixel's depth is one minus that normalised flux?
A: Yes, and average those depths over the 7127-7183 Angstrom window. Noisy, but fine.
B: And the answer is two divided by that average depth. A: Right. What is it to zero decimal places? 91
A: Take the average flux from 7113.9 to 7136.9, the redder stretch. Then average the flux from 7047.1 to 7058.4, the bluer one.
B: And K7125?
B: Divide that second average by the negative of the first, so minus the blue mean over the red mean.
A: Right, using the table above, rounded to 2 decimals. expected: -1.02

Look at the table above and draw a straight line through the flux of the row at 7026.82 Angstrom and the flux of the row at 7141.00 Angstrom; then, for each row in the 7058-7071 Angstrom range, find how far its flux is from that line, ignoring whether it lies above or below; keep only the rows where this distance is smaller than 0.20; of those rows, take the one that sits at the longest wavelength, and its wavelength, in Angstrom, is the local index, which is 7070.65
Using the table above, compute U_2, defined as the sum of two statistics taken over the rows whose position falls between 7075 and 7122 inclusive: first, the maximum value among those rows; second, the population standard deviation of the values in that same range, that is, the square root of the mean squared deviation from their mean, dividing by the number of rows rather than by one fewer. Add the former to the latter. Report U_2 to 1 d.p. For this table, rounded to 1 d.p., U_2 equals 22.5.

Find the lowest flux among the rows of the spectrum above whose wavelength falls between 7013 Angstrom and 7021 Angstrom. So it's 21.8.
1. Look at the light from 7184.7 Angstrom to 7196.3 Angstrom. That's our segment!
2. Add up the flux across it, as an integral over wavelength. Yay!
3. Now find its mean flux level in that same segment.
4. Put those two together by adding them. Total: 270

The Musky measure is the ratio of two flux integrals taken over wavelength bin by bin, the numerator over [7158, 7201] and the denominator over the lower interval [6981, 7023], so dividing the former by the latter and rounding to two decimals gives 1.00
